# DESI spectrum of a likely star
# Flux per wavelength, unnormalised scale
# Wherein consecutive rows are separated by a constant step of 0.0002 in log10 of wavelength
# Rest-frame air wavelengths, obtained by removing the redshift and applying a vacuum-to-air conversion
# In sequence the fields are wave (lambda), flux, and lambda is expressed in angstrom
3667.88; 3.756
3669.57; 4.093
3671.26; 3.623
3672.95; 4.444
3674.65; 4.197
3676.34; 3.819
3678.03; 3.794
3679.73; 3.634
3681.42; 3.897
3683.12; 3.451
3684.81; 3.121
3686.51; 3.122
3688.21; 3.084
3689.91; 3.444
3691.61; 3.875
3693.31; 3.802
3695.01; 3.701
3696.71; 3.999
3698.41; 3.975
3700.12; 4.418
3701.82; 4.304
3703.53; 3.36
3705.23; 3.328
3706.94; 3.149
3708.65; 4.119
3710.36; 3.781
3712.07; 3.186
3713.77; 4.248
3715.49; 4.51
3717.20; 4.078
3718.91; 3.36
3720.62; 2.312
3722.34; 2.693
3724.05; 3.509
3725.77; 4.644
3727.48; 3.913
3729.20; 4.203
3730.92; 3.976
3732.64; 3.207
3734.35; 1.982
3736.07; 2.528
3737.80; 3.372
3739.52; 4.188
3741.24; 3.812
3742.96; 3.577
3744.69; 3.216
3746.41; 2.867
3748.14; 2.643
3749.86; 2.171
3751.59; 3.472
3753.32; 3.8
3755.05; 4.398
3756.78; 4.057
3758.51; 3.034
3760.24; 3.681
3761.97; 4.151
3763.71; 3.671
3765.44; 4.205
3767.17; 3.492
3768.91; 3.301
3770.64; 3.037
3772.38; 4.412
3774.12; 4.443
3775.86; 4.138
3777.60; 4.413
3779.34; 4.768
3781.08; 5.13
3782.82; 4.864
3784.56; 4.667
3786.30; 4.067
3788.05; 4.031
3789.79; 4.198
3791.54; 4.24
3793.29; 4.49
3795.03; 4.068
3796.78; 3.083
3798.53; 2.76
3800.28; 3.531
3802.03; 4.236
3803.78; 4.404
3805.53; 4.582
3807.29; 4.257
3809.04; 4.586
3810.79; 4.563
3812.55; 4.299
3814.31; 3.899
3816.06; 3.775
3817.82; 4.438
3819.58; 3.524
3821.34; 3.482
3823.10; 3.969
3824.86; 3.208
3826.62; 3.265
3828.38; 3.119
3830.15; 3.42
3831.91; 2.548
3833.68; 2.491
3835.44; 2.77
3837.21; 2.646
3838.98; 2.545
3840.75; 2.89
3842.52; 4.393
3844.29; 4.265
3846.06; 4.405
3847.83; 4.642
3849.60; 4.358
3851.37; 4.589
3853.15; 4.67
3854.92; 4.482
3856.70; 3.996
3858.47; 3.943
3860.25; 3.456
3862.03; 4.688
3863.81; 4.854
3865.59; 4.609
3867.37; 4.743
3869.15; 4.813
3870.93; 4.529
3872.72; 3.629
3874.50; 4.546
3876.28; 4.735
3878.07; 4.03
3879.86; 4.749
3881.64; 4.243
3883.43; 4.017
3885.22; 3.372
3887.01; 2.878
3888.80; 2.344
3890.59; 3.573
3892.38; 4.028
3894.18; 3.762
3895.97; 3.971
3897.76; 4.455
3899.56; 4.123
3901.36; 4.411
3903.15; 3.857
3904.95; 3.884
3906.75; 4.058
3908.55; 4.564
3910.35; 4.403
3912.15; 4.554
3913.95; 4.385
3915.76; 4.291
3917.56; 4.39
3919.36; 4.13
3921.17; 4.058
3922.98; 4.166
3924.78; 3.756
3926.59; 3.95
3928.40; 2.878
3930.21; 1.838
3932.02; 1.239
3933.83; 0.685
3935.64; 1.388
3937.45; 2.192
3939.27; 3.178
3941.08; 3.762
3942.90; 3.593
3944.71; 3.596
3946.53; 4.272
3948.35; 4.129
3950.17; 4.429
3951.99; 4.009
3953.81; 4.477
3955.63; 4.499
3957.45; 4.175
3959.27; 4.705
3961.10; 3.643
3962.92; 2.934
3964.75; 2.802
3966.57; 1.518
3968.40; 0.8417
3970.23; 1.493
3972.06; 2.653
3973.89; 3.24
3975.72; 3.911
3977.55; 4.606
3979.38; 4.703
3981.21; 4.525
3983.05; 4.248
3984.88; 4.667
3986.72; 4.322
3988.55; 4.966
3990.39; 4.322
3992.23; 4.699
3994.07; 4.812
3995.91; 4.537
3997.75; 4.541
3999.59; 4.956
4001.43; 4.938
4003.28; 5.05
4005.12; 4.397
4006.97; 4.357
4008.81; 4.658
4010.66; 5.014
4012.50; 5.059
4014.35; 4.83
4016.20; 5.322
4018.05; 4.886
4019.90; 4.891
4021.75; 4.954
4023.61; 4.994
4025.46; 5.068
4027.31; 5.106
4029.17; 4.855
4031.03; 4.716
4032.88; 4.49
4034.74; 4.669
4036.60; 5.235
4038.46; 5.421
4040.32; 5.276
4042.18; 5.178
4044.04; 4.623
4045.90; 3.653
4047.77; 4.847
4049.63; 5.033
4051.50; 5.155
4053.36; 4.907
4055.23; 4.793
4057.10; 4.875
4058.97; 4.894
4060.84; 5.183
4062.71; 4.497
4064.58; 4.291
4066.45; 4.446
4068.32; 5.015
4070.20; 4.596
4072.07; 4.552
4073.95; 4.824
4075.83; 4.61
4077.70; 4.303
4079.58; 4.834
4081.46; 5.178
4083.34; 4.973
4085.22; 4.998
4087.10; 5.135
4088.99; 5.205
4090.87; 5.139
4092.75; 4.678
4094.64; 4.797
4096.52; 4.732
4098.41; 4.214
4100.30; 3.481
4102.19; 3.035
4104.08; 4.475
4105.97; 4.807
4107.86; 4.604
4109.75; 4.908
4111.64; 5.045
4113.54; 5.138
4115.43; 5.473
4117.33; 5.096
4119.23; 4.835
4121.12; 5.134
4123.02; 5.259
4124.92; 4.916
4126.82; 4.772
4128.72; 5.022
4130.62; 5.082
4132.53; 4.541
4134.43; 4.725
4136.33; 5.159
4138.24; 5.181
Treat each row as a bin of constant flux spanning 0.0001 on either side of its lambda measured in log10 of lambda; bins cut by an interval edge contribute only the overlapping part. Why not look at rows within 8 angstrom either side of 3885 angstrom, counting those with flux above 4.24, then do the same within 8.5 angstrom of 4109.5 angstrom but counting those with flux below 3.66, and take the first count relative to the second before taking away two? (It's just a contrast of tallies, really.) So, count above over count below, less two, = 0.00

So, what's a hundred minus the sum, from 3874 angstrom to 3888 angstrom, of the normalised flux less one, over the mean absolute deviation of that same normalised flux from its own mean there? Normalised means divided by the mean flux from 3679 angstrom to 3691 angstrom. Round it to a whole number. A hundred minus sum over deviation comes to 89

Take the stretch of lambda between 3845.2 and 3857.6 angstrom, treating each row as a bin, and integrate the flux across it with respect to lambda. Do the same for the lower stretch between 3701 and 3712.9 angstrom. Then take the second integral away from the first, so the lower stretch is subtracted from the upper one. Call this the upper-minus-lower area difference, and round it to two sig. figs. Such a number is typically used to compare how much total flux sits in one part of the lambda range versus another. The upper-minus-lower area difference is 12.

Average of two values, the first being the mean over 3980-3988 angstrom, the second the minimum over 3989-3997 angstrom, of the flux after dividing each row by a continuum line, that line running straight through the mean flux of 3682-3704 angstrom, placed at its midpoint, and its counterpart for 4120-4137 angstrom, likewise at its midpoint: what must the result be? 0.97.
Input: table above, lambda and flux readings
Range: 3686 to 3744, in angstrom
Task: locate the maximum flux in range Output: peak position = 3725.77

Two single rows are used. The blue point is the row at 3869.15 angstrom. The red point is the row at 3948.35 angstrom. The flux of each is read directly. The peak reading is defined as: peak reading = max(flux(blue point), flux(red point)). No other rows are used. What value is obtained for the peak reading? 4.81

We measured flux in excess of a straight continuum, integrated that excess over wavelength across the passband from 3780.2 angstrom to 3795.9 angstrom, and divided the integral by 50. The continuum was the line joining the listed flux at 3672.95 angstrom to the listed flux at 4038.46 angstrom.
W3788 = -0.11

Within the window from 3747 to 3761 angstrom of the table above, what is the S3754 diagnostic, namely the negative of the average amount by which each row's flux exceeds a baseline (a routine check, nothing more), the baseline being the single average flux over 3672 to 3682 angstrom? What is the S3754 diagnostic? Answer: 0.6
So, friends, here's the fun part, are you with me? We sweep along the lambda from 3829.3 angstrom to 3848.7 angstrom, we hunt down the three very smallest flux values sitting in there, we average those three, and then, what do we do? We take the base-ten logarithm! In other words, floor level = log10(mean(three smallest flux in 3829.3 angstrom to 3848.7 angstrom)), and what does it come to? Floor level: 0.40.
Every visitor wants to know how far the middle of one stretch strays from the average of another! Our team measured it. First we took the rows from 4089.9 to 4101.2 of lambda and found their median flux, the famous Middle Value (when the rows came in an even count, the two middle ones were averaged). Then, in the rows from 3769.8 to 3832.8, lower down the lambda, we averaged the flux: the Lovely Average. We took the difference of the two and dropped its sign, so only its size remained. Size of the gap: 0.71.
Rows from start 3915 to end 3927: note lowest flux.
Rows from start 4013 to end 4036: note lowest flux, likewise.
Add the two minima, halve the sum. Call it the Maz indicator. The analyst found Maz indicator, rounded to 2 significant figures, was 4.1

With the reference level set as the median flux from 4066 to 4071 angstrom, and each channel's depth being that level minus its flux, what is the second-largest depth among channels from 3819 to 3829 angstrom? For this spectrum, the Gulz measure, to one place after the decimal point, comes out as 1.4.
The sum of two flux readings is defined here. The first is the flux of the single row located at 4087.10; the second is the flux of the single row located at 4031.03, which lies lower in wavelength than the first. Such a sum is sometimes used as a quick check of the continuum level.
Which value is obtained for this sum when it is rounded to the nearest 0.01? 9.85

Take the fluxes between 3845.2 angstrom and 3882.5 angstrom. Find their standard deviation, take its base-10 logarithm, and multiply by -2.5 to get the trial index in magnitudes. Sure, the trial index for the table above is 1.0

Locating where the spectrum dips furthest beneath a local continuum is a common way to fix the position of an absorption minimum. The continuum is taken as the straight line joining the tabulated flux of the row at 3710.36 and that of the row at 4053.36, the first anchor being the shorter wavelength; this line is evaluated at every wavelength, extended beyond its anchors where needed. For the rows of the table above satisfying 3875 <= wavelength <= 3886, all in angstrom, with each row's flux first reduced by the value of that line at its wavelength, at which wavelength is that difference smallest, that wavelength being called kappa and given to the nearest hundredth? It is 3885.22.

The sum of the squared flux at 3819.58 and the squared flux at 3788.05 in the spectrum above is 29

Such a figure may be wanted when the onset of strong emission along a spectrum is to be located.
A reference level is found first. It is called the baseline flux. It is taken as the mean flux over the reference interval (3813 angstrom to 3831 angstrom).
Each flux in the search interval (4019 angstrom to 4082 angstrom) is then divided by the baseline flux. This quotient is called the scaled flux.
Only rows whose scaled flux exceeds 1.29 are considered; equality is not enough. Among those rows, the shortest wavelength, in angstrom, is 4019.90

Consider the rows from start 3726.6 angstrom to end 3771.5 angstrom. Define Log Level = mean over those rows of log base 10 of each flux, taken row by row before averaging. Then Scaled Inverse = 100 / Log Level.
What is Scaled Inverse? 188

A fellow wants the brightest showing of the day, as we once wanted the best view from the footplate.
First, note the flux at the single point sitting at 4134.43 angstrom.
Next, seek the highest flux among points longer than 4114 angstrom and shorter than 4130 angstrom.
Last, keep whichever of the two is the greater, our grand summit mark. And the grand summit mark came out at 5.47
